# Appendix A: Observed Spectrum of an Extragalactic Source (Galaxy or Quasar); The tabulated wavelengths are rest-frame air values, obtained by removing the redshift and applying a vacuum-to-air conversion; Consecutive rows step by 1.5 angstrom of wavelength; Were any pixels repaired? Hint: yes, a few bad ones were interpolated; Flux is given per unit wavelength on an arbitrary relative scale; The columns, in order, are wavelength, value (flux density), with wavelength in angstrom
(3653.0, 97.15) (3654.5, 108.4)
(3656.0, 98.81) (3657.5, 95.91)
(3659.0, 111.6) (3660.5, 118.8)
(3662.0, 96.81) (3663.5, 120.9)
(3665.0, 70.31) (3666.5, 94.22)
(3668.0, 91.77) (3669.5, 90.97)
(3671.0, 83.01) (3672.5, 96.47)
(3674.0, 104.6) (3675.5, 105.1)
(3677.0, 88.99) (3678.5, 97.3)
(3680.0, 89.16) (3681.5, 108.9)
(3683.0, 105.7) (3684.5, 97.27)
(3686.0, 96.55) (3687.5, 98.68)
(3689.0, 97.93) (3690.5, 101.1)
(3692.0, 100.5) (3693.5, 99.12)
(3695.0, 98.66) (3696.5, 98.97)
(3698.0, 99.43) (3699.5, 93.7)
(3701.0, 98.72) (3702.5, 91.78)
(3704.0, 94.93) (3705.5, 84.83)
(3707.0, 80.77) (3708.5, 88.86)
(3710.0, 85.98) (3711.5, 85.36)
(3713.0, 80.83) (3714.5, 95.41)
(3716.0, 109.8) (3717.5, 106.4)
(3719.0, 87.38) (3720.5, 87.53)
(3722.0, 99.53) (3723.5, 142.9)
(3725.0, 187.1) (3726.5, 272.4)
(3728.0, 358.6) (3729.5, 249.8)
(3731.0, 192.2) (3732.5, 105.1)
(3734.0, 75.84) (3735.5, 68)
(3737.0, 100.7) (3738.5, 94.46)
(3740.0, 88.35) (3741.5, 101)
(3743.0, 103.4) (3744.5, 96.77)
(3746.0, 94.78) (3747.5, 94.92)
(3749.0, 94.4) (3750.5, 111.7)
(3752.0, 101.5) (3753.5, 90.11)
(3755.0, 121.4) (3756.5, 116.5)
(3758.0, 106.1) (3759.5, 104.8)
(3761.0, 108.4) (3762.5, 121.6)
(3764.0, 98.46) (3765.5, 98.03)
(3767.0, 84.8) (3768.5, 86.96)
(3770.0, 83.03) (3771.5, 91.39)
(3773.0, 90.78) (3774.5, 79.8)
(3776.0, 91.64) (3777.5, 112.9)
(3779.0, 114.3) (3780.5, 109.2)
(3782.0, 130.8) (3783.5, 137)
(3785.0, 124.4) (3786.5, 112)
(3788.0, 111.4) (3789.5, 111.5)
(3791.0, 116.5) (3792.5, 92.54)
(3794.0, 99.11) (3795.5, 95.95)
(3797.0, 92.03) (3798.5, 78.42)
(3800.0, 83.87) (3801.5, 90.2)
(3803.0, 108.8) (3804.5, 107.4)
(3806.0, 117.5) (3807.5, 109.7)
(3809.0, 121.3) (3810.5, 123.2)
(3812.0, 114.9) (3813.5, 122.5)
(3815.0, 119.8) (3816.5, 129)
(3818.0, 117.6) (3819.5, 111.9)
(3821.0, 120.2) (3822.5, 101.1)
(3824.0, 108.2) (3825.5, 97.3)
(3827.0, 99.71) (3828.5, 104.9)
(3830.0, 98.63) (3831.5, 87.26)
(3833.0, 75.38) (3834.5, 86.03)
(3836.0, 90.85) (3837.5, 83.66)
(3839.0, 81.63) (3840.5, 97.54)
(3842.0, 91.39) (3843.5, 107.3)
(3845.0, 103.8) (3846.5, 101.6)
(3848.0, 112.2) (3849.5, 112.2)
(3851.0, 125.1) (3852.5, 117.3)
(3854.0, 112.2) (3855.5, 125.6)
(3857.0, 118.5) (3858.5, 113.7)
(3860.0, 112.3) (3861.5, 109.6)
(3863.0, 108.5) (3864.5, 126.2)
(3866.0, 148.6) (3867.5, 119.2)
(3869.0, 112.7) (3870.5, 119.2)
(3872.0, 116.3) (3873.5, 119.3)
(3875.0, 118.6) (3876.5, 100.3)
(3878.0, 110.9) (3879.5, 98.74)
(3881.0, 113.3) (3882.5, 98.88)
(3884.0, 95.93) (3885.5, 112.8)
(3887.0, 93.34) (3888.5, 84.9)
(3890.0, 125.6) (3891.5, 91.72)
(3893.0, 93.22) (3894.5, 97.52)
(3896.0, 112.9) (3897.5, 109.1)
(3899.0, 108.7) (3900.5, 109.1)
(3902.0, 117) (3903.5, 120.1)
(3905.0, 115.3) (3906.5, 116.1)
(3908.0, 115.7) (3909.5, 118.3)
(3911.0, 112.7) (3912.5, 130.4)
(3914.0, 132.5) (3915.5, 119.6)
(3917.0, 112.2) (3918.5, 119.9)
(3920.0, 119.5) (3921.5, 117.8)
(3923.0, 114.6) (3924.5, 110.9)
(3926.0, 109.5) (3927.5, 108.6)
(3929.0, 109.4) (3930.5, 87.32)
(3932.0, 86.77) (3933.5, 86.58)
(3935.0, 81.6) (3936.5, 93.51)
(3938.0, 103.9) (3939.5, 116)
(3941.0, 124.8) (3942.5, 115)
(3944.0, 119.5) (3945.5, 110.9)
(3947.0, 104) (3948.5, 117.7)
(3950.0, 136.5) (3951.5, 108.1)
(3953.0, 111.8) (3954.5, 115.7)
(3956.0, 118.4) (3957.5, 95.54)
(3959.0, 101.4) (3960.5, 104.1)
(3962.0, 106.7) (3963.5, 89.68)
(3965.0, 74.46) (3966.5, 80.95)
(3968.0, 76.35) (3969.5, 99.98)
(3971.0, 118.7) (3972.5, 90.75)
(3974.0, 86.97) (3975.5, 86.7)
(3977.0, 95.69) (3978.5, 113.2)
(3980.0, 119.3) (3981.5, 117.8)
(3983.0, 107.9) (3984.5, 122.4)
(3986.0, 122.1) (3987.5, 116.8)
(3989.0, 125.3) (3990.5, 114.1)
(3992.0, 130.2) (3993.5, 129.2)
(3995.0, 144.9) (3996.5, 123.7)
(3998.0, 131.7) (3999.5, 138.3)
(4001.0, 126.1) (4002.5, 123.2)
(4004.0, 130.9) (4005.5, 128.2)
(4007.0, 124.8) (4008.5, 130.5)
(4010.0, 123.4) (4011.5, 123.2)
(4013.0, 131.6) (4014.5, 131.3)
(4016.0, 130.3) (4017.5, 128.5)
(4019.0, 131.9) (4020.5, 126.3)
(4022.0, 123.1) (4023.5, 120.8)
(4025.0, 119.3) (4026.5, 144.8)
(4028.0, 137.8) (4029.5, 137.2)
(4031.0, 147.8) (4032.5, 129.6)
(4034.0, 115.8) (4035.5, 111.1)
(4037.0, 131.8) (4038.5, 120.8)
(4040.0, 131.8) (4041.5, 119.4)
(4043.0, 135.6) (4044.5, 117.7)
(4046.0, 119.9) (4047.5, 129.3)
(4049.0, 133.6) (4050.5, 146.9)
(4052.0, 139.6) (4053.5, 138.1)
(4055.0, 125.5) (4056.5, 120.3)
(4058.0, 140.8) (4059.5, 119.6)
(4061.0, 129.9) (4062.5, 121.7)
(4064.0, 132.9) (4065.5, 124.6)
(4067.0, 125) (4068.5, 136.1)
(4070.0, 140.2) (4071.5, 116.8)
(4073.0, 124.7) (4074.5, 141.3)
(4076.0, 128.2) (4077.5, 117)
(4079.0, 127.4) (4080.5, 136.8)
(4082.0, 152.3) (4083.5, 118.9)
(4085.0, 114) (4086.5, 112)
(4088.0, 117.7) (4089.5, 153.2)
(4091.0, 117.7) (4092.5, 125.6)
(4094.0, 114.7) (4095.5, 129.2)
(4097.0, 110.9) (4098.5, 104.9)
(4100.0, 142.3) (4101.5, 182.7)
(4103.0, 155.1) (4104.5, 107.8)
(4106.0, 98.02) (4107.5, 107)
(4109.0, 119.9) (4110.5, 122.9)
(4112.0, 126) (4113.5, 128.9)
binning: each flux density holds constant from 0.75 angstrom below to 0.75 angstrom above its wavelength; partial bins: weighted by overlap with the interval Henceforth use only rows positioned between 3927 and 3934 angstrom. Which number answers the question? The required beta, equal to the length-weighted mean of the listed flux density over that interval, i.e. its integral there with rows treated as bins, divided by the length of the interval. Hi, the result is 96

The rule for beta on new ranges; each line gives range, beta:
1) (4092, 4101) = 123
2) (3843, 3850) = 107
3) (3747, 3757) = 104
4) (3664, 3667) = 84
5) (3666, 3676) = 95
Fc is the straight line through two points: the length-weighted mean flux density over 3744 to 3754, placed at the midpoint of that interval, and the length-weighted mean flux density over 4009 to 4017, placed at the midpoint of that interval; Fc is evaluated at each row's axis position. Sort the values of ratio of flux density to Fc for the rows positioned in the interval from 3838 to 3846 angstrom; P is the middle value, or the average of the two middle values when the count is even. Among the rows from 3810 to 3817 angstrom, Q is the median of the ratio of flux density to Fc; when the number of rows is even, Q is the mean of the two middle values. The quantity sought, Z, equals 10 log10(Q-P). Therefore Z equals -6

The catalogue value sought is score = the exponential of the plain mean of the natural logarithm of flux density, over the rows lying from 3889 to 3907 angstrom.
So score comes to 109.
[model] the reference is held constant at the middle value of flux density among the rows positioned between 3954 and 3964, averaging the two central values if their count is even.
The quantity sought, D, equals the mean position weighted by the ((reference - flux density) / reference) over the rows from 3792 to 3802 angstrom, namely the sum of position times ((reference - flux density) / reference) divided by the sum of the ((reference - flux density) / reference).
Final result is 3797.9 angstrom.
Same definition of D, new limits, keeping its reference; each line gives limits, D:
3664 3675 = 3668.0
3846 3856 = 3852.5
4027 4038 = 4031.7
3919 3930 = 3923.2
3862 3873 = 3867.2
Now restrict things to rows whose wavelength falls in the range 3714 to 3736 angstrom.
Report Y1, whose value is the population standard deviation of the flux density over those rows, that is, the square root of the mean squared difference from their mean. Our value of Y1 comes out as 83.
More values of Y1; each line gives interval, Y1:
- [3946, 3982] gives 15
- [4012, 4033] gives 8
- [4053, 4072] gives 8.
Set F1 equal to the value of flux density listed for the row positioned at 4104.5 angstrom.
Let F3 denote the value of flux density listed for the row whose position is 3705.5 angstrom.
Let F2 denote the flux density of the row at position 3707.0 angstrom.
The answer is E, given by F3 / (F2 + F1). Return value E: 0.45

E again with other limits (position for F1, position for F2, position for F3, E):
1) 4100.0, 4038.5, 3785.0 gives 0.47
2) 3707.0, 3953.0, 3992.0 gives 0.68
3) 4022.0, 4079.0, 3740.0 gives 0.35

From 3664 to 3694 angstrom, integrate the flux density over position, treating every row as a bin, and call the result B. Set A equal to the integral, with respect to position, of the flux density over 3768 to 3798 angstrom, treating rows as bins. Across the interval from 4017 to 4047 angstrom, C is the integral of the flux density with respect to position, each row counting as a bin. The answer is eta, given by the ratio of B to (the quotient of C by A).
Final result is 2352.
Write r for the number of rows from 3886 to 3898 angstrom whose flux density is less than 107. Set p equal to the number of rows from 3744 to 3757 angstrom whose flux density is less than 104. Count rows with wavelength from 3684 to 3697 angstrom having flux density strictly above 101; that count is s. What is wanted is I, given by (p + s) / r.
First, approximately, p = 6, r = 5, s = 1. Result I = 1.4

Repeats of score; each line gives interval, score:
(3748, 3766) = 106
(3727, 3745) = 119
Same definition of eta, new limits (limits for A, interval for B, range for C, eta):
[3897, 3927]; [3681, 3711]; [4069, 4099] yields 2671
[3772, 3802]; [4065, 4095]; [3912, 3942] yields 3628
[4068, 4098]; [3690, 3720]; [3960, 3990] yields 3467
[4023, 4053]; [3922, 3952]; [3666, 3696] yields 4290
